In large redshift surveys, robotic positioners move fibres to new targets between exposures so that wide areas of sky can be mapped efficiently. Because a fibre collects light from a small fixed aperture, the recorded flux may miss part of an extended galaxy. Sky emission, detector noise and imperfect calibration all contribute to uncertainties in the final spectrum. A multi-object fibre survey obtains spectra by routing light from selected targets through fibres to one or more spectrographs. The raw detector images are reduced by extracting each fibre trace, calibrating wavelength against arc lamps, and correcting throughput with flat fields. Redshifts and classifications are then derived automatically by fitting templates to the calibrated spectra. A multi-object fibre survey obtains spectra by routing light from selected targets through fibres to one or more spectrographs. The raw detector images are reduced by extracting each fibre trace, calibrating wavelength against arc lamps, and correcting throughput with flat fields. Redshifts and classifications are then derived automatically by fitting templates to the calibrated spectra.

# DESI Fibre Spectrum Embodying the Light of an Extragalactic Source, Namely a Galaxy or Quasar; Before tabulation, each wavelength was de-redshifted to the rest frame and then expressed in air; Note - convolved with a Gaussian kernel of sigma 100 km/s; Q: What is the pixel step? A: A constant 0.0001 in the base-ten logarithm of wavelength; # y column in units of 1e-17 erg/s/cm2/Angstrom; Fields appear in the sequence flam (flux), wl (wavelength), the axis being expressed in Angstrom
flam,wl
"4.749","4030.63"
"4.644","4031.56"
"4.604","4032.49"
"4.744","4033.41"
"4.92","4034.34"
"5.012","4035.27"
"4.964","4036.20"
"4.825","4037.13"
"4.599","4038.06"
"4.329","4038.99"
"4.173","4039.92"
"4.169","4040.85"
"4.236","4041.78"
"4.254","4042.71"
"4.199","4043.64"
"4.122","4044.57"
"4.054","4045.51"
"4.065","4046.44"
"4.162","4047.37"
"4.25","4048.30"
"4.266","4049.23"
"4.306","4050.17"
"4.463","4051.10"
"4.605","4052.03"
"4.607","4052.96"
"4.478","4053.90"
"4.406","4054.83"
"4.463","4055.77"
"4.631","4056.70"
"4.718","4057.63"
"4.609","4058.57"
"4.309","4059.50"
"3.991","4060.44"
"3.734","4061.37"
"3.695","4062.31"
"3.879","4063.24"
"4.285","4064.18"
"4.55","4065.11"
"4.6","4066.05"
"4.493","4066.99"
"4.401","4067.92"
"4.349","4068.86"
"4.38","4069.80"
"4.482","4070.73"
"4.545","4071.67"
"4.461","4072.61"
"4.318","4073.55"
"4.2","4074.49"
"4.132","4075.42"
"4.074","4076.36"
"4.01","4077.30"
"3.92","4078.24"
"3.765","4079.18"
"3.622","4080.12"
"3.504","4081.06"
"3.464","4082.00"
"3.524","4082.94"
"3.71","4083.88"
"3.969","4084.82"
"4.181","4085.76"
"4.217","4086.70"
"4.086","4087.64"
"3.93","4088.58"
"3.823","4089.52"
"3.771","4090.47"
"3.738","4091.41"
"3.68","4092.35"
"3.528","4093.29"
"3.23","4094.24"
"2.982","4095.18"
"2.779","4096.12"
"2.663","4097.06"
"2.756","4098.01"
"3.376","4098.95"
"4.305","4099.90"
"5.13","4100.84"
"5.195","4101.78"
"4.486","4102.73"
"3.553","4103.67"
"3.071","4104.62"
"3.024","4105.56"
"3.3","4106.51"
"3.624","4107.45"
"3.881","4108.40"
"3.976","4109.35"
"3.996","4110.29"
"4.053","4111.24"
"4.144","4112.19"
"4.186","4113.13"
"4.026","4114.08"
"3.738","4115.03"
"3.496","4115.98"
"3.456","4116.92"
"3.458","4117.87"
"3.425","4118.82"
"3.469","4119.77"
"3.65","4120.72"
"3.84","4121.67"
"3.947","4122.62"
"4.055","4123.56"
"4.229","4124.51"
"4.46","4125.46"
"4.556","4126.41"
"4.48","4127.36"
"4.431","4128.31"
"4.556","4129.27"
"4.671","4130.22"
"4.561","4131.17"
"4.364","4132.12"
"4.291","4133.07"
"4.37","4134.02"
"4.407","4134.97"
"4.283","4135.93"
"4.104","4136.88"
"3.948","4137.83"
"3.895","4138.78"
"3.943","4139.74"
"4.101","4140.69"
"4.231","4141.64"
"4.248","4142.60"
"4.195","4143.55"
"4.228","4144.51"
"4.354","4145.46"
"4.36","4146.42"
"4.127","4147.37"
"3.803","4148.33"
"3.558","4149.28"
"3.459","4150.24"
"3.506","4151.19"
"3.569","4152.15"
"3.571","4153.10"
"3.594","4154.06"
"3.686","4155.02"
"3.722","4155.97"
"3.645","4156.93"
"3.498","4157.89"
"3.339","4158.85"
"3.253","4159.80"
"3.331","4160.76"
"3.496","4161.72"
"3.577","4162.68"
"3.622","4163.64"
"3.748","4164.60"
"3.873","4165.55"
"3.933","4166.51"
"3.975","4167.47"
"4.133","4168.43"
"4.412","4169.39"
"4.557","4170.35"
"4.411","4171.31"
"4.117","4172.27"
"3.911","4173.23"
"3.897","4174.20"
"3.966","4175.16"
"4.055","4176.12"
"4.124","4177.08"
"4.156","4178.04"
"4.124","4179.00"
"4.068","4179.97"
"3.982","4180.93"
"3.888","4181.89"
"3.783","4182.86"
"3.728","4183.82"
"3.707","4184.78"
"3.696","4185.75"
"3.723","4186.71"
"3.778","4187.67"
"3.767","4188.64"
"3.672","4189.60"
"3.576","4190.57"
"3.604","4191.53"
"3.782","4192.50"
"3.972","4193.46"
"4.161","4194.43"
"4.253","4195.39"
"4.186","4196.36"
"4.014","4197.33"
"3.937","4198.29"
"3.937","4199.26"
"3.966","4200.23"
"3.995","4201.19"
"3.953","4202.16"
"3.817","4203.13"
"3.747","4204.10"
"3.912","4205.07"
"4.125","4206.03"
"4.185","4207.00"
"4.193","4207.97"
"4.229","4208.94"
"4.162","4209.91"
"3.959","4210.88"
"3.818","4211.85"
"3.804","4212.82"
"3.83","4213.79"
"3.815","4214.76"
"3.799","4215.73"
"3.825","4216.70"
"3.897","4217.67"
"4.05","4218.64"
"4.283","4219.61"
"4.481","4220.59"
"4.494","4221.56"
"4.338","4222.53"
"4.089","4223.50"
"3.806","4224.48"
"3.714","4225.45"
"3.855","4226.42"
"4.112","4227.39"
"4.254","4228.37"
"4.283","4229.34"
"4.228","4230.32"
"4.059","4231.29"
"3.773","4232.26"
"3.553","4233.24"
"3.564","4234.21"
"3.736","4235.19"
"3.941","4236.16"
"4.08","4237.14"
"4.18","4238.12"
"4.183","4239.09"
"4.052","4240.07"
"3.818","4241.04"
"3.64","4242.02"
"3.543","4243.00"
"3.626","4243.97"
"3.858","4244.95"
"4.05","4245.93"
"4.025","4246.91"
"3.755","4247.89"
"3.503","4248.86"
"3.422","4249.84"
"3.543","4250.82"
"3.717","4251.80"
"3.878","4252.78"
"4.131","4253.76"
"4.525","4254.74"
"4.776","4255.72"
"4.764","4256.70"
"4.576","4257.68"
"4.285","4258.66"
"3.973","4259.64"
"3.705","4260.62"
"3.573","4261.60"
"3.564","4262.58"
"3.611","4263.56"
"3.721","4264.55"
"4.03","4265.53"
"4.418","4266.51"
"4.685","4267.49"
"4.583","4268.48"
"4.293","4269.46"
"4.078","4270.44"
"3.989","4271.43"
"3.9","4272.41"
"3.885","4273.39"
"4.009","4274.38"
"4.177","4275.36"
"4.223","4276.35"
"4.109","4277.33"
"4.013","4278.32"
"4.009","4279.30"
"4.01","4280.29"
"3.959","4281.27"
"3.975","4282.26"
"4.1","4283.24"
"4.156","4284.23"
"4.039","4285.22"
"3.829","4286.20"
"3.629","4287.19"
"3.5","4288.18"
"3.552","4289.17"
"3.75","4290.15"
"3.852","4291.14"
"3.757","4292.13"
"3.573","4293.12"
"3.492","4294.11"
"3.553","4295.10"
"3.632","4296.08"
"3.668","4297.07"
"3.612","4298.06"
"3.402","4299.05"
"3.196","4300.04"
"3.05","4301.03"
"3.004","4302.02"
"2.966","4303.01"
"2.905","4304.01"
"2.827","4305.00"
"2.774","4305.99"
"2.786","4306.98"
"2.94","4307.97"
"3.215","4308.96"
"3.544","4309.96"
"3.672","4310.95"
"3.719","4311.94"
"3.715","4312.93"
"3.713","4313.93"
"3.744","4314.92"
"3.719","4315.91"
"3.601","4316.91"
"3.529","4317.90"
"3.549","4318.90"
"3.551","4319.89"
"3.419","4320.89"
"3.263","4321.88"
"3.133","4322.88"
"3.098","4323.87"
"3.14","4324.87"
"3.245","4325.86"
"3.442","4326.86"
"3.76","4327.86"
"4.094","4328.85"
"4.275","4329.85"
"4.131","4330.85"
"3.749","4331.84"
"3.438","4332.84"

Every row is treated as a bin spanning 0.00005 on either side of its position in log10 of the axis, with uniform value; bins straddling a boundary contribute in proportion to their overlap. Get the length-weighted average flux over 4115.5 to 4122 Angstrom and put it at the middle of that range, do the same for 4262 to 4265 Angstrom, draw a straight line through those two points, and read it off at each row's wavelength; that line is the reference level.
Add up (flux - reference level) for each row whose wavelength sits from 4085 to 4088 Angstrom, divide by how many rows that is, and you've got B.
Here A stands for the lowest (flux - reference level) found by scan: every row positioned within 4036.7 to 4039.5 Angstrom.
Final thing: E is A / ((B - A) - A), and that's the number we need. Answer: -0.8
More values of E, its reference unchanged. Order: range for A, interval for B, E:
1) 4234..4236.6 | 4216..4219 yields -0.1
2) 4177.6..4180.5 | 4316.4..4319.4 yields -0.5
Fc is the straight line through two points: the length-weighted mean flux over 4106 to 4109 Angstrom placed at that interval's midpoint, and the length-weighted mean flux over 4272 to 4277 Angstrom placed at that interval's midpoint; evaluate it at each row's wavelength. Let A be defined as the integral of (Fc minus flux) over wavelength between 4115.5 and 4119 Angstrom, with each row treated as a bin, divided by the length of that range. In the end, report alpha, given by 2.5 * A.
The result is 0.4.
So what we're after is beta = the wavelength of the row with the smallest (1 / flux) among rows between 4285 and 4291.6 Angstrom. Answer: 4285.22 Angstrom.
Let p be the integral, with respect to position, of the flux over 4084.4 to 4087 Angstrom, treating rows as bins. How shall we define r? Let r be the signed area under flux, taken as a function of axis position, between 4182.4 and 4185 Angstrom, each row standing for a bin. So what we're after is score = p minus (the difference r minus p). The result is 12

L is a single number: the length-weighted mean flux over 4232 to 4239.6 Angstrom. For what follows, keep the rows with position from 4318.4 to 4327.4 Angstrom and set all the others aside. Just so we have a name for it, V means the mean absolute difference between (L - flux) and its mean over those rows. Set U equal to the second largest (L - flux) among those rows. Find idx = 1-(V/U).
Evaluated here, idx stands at 0.79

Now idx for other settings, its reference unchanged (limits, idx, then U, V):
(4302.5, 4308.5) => 0.94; 1.1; 0.07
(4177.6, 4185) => -0.03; 0.1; 0.15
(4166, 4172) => 3.26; -0.1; 0.22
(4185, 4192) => 0.78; 0.3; 0.06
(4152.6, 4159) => 0.75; 0.4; 0.09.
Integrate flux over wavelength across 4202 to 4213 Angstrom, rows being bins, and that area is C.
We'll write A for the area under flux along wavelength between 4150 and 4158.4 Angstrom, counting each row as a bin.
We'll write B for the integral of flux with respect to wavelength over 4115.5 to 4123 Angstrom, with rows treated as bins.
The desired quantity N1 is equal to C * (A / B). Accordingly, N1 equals 49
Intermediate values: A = 30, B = 27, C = 44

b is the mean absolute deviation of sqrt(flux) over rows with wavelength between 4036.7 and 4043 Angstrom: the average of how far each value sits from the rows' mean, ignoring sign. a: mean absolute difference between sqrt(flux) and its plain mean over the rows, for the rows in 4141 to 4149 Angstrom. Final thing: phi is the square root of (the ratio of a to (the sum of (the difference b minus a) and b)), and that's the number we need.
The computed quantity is 0.66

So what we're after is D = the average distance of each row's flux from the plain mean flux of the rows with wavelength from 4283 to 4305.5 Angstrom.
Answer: 0.29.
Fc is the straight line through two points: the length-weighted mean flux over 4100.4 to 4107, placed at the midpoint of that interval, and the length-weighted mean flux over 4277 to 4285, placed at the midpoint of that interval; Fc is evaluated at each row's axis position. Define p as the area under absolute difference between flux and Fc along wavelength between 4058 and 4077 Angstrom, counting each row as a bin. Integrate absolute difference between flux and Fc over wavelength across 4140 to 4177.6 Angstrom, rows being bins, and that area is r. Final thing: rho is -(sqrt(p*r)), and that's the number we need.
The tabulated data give -9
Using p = 7.2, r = 12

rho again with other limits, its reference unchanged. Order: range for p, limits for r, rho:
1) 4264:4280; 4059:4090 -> -5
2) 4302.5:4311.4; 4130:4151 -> -7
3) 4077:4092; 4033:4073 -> -8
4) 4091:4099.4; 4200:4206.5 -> -2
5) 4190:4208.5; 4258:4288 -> -4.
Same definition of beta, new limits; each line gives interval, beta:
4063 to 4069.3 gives 4066.05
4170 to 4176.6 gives 4170.35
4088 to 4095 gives 4088.58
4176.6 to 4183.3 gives 4178.04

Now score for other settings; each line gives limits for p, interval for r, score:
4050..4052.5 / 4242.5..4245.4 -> 12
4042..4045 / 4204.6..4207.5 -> 13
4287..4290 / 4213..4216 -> 10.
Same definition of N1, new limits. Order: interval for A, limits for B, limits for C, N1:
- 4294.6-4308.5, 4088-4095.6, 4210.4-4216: 35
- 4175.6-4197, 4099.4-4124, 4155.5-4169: 43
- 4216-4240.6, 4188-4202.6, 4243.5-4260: 115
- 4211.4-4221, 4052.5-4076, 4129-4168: 57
